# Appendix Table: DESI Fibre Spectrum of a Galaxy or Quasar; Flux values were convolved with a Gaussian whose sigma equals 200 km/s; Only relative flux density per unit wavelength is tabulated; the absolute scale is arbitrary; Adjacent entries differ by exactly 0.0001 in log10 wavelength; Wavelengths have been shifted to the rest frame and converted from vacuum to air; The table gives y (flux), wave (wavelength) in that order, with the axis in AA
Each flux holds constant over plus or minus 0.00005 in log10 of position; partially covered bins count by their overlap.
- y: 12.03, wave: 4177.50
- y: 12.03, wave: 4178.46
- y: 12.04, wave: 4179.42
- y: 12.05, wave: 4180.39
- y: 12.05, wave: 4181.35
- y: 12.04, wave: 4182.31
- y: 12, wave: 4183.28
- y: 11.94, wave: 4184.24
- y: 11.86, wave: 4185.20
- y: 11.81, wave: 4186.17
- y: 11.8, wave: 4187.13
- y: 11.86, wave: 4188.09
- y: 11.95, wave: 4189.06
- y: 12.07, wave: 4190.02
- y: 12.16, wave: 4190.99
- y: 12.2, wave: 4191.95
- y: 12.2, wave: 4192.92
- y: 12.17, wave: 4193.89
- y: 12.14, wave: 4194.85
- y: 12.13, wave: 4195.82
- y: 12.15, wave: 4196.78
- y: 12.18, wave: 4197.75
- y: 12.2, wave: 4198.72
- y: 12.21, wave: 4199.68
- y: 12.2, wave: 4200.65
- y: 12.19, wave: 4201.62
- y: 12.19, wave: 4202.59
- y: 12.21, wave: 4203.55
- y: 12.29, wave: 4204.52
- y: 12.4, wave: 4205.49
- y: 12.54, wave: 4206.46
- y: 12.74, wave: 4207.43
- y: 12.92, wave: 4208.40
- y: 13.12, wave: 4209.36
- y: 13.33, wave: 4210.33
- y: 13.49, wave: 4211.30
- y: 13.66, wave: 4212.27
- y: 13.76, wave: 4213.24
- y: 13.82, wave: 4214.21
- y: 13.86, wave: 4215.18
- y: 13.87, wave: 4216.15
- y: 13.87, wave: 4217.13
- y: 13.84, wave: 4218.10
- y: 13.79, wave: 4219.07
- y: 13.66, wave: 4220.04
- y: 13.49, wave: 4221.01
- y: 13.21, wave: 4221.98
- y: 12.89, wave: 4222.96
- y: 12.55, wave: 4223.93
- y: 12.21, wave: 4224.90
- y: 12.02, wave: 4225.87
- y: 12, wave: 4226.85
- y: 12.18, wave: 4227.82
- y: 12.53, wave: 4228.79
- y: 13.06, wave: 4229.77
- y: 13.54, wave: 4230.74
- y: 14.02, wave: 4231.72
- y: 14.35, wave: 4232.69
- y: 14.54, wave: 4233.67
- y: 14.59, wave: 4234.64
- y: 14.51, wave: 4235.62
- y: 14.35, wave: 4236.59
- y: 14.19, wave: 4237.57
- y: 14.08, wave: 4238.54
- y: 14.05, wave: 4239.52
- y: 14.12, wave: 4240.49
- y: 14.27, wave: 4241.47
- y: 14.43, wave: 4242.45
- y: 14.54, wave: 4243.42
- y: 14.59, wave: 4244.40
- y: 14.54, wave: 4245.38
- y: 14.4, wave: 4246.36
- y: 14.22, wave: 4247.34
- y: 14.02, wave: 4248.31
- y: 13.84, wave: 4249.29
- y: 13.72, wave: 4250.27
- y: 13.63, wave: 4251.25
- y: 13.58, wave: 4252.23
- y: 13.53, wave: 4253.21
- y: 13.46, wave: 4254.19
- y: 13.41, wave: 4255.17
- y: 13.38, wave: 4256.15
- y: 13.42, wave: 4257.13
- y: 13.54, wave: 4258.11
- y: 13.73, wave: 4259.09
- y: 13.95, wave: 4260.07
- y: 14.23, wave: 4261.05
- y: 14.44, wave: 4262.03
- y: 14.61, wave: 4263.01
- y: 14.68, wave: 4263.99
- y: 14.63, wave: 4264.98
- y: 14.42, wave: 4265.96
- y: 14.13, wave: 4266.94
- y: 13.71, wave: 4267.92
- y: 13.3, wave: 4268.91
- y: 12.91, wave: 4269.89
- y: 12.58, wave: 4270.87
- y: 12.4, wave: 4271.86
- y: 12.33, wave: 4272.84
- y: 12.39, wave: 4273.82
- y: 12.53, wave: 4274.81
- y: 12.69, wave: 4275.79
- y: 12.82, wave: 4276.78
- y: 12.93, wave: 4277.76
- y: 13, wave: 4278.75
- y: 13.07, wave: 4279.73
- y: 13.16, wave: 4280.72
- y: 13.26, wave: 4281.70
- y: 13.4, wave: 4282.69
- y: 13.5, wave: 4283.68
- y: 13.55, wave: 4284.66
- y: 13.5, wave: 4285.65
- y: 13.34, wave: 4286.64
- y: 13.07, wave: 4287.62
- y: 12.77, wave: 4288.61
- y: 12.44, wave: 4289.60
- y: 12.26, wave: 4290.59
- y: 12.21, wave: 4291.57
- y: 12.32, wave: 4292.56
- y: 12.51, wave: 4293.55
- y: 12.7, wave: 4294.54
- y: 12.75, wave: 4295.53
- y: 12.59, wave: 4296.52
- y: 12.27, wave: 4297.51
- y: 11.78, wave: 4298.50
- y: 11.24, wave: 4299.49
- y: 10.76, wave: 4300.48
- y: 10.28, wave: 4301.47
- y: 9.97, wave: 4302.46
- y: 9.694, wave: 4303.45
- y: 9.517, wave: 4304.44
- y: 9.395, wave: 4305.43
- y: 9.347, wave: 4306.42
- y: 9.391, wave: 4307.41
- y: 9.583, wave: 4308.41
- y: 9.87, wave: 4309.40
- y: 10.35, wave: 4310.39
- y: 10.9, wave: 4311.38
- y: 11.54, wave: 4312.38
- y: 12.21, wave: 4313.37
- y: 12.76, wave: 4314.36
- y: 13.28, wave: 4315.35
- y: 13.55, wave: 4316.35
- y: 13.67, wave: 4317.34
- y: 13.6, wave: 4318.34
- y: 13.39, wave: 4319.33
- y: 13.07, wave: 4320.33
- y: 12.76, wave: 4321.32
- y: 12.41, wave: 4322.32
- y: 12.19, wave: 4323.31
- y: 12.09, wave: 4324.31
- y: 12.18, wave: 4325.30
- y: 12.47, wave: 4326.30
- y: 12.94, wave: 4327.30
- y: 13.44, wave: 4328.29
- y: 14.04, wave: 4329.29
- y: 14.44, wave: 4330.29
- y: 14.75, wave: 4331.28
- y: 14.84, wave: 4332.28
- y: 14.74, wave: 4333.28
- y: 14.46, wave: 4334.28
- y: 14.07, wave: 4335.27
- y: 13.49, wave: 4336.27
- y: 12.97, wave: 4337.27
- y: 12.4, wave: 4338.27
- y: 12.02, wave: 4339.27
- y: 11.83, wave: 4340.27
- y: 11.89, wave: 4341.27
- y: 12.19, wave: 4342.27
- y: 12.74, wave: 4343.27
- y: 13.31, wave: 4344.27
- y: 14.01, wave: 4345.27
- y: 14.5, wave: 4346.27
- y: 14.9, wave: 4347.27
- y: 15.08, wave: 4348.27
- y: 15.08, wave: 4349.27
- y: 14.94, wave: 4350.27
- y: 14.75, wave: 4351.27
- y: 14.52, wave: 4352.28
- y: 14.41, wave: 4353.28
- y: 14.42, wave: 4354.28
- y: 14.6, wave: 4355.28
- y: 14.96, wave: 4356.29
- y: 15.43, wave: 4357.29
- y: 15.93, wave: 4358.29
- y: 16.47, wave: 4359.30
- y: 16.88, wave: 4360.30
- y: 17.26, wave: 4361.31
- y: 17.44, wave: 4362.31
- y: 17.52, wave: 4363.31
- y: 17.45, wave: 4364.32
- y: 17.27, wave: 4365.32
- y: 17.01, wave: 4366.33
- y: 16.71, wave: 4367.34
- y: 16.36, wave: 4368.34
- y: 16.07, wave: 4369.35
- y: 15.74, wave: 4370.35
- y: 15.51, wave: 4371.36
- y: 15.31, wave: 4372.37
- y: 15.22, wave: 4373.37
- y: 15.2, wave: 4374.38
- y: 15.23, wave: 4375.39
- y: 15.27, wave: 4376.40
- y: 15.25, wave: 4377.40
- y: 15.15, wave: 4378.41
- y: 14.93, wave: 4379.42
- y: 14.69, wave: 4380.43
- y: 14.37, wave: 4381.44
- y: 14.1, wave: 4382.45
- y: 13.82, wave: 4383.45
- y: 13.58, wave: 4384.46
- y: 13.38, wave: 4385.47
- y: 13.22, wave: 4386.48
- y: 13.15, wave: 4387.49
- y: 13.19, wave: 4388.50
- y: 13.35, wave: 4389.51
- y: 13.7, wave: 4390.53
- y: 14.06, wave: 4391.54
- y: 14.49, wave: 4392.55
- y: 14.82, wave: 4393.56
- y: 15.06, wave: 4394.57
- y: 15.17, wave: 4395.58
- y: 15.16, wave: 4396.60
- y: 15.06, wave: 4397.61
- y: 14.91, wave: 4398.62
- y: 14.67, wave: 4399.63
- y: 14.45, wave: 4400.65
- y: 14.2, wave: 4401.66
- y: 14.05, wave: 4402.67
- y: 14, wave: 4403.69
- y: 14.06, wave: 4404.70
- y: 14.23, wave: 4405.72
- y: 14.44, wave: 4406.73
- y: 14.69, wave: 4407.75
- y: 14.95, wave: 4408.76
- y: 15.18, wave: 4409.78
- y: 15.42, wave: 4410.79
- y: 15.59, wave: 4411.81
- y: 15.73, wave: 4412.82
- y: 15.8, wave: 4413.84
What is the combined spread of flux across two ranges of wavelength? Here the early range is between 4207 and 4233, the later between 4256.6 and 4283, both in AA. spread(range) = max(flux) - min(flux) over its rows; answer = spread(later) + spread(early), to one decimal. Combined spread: 4.7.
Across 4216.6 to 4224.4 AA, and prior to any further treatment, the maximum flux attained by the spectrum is 13.87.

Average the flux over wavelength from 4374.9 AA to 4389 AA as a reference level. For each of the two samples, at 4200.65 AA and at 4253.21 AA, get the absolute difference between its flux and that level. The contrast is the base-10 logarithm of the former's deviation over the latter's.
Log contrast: 0.46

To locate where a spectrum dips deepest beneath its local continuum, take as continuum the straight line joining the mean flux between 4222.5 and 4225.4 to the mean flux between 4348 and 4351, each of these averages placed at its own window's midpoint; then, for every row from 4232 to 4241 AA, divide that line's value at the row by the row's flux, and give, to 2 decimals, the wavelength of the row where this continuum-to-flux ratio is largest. 4239.52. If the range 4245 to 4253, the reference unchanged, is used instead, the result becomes 4252.23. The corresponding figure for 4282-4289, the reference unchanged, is 4288.61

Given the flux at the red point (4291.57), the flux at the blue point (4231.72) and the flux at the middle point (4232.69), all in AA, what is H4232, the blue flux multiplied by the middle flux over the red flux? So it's 16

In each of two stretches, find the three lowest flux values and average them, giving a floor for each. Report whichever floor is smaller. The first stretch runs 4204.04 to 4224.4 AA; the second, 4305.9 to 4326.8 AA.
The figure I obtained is 9.4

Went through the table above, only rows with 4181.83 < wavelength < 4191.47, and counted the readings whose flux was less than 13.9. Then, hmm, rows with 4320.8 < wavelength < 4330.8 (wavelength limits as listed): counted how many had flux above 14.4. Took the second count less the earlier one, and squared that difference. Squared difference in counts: 81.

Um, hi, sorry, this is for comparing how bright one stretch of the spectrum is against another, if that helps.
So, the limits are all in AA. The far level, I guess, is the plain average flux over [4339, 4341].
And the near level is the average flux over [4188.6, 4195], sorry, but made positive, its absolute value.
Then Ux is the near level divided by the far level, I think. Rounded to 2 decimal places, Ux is 1.02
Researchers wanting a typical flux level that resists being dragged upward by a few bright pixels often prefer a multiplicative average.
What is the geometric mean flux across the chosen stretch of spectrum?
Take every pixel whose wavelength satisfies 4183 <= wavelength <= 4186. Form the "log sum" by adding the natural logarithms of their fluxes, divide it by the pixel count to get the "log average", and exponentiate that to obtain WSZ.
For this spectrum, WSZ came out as 11.9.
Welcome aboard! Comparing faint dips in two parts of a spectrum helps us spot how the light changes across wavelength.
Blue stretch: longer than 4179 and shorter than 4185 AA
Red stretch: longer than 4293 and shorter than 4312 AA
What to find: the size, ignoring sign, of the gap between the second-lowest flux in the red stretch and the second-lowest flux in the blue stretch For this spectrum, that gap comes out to 2.6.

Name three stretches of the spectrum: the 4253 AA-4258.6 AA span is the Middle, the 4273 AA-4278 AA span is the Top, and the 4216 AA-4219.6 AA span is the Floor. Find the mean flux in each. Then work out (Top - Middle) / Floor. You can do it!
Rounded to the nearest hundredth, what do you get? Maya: -0.06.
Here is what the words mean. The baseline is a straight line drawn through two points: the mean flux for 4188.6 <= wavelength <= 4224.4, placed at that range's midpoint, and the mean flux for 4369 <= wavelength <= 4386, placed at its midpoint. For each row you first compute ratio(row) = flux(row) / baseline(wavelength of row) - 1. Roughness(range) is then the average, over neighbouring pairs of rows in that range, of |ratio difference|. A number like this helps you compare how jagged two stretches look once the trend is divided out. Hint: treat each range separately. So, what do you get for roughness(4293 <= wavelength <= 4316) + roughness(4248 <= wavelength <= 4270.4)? 0.037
